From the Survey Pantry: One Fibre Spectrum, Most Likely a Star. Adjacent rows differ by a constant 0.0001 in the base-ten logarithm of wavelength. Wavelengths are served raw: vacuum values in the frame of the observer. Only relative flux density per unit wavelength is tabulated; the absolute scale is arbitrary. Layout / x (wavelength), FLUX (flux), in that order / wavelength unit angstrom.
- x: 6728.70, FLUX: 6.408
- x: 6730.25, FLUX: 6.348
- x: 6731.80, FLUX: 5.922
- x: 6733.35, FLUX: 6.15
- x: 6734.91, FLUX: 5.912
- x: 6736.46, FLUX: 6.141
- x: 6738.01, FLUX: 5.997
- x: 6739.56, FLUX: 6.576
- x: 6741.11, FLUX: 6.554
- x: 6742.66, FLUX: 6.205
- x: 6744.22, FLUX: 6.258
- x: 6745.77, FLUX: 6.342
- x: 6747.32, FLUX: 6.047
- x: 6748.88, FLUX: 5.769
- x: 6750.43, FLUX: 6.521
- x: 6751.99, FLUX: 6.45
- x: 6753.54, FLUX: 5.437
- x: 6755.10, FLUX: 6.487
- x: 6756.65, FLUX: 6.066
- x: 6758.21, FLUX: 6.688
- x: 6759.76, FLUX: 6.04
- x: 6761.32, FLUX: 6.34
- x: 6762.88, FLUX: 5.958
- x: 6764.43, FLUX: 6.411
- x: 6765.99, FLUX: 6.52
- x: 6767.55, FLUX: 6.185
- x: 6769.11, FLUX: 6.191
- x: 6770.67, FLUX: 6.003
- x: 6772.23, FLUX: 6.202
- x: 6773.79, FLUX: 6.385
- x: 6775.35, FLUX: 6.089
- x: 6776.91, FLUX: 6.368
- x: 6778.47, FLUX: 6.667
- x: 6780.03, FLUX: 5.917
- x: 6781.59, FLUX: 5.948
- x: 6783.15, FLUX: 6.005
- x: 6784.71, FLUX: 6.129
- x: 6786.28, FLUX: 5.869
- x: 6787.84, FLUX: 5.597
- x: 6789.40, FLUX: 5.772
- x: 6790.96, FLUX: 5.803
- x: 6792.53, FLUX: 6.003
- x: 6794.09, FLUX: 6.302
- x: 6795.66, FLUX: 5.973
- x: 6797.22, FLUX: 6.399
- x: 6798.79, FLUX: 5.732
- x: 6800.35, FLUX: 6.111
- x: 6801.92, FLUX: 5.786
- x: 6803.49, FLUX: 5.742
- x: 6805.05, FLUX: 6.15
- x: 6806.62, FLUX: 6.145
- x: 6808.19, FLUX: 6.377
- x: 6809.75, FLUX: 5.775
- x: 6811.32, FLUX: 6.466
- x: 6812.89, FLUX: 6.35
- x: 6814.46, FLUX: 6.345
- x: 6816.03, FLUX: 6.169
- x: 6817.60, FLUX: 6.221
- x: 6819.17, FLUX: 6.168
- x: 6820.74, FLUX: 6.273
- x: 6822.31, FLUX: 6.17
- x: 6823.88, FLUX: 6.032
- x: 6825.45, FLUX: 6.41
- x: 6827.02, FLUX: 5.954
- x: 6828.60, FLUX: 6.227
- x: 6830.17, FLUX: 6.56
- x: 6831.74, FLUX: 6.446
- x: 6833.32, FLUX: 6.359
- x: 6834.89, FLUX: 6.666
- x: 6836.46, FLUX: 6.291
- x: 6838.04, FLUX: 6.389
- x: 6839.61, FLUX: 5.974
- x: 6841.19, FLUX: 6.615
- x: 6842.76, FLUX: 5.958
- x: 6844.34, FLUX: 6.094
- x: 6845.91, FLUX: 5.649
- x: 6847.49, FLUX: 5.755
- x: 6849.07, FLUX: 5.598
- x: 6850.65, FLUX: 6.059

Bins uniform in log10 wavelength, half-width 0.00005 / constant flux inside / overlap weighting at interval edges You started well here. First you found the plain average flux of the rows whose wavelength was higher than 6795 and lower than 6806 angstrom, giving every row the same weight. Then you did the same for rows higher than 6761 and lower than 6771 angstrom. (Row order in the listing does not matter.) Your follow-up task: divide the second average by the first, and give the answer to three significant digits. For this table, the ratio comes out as 1.04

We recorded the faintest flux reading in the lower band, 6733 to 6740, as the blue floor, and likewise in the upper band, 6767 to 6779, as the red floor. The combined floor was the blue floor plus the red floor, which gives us 11.9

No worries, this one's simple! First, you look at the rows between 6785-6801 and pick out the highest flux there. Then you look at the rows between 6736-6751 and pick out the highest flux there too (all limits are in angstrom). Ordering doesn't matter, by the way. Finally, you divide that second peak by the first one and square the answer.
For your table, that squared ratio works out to 1.06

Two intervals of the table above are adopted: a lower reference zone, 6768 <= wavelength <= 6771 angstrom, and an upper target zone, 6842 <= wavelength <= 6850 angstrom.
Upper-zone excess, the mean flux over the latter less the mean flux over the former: -0.3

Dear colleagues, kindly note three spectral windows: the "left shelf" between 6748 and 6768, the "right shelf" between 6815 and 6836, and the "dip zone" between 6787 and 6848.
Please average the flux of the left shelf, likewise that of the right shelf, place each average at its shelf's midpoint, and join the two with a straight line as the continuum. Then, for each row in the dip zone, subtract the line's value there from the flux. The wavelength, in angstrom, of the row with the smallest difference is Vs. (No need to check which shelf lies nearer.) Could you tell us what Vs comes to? 6845.91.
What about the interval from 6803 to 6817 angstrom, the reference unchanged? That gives 6803.49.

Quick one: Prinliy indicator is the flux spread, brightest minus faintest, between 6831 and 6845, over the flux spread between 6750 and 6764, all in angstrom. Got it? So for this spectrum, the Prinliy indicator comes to 0.57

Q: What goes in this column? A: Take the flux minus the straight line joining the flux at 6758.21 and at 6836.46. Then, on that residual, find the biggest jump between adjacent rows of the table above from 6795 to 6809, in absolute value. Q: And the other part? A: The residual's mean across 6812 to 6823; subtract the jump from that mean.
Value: -0.80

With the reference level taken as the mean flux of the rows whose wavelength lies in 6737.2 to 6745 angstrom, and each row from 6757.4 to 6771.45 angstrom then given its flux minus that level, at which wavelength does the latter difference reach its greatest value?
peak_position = 6758.21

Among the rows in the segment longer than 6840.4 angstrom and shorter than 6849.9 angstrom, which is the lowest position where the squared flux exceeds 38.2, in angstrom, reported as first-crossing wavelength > 6841.19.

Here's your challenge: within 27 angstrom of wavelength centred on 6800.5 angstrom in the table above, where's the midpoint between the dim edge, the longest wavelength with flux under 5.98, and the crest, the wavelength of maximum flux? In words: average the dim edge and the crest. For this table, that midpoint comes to 6810.5 angstrom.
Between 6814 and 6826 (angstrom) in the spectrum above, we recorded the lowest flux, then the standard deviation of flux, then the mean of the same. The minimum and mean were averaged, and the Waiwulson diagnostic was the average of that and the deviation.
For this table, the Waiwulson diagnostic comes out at 3.12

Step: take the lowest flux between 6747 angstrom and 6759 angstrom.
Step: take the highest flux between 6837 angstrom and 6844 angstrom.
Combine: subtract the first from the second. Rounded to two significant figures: 1.2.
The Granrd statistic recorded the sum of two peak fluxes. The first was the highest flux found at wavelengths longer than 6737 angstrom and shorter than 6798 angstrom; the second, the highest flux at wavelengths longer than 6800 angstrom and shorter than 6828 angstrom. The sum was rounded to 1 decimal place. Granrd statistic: 13.2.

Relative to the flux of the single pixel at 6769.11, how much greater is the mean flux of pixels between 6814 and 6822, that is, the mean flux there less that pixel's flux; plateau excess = 0.0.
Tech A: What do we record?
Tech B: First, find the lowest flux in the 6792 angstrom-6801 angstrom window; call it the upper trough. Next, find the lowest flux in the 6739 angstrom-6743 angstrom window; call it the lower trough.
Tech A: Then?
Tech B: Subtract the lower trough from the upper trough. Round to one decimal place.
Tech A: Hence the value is -0.5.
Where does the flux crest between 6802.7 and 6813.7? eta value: 6811.32 angstrom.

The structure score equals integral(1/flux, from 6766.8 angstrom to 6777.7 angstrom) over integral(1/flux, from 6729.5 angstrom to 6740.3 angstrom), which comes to 1.00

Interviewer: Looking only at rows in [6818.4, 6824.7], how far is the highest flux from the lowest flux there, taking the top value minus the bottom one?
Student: 0.2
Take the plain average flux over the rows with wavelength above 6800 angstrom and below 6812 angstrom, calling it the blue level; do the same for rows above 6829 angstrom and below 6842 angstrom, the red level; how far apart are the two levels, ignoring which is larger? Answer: 0.34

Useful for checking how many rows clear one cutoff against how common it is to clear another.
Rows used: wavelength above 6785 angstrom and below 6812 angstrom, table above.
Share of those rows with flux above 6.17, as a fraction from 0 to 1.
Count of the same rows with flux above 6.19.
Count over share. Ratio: 17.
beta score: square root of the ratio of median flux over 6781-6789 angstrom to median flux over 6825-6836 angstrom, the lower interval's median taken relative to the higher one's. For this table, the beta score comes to 0.963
